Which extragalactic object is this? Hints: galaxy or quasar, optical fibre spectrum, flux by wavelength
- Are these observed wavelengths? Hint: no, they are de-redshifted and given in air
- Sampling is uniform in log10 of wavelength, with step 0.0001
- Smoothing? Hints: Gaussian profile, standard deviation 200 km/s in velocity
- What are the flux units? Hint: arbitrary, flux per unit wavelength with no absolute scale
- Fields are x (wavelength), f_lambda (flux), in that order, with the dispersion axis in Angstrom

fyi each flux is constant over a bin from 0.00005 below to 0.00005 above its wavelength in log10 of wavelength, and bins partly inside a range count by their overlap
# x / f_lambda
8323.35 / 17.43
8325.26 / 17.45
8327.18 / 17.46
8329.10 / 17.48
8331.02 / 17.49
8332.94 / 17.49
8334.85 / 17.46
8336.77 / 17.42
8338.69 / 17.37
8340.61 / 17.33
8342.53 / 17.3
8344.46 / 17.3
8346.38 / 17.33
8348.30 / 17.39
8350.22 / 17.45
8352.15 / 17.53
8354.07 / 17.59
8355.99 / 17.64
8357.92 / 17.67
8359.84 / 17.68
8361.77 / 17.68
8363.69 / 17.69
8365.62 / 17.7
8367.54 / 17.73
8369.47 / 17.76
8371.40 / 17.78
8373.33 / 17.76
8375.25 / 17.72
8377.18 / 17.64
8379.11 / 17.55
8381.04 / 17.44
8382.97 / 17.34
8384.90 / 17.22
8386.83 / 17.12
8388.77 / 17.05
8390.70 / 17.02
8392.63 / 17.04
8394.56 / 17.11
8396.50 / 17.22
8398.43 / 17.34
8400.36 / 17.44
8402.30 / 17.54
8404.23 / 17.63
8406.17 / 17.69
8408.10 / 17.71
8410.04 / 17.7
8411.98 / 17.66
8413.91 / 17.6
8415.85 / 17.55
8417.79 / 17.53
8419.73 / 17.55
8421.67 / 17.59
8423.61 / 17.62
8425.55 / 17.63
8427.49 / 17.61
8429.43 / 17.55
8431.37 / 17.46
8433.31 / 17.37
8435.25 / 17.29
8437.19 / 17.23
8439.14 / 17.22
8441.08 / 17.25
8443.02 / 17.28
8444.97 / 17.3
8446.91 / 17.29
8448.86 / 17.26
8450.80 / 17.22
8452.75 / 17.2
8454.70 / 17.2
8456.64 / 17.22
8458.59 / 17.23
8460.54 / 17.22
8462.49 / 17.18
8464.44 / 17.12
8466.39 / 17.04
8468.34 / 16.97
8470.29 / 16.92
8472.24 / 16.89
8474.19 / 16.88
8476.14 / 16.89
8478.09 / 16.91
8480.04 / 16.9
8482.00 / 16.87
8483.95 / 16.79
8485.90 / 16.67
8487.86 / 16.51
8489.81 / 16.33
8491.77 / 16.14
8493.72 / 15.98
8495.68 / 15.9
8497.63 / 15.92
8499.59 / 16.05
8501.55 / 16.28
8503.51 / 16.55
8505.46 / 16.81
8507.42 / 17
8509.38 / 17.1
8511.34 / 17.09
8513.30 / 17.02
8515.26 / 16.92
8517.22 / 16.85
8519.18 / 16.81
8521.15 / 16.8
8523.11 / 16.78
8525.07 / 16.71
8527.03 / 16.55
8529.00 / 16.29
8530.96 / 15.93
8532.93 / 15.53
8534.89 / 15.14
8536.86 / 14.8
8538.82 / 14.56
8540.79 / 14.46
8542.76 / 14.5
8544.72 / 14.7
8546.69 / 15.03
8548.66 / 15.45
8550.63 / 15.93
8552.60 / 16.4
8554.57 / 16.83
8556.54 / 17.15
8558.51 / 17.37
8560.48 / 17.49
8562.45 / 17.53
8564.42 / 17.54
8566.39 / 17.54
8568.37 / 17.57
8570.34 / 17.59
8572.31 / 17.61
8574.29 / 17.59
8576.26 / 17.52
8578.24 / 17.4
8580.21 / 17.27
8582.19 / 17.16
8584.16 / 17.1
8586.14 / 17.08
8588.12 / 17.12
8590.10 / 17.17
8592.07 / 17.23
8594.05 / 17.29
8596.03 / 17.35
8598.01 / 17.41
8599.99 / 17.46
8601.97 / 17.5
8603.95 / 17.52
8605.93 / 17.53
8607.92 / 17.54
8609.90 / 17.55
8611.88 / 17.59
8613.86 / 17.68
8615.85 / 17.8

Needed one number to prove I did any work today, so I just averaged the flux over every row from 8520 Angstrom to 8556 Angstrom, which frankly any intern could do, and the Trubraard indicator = 15.7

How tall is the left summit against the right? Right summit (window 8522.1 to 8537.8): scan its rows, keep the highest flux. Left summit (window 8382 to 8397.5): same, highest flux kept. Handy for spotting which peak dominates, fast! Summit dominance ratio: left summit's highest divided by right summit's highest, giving 1.03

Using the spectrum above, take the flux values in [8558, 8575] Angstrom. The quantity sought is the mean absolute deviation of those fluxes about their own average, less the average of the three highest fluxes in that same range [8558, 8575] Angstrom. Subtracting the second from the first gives -17.55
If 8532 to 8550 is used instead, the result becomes -15.04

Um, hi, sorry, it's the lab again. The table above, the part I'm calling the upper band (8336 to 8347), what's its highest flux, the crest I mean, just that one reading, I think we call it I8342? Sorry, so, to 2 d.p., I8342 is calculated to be 17.42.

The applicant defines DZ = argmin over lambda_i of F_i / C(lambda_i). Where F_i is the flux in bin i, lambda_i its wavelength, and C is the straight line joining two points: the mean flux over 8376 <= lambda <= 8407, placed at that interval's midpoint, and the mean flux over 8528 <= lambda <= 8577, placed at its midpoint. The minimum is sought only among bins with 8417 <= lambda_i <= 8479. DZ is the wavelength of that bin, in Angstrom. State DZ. 8472.24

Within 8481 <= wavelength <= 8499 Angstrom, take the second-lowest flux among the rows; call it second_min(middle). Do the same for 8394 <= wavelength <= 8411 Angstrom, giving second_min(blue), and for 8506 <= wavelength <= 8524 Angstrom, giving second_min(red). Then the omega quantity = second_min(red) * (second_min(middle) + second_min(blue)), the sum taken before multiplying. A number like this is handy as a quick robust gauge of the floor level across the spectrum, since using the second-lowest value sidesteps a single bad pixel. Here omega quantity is 557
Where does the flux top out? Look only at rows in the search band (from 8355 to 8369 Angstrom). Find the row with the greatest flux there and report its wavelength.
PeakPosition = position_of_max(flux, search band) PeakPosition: 8367.54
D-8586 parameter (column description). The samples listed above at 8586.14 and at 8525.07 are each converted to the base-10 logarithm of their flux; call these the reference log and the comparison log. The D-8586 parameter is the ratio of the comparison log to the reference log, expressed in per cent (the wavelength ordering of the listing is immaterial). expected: 99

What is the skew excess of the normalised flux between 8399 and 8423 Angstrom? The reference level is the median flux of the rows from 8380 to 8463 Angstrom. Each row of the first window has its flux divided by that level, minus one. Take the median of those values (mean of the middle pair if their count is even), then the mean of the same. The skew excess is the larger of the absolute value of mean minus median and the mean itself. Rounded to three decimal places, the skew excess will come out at 0.017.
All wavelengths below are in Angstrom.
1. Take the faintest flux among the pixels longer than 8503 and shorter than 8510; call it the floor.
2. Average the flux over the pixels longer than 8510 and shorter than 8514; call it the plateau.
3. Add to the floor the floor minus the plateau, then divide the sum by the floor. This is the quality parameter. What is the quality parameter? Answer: 0.97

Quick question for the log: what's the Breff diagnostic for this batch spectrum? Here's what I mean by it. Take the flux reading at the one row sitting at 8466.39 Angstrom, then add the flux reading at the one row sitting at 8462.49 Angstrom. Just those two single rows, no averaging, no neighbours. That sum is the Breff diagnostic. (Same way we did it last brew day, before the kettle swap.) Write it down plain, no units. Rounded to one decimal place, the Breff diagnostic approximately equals 34.2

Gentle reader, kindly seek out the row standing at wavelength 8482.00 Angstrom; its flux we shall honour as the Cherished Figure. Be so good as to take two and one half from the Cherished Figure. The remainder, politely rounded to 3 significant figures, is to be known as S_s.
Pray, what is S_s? 14.4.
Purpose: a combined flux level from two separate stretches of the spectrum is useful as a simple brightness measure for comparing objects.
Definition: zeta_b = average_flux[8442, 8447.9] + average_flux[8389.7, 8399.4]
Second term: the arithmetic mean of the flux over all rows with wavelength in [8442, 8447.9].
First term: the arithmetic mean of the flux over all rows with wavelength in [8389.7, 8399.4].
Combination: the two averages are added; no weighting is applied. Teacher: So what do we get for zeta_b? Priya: 34.4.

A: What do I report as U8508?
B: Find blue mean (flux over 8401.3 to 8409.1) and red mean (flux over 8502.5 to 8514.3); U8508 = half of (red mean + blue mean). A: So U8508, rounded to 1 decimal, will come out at 17.3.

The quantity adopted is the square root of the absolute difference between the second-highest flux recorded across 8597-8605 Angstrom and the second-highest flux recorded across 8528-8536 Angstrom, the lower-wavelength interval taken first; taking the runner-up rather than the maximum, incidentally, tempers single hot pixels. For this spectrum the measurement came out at 1.3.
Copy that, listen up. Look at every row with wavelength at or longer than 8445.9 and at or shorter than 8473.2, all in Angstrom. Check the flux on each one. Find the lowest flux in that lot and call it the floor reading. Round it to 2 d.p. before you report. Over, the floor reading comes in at 16.89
